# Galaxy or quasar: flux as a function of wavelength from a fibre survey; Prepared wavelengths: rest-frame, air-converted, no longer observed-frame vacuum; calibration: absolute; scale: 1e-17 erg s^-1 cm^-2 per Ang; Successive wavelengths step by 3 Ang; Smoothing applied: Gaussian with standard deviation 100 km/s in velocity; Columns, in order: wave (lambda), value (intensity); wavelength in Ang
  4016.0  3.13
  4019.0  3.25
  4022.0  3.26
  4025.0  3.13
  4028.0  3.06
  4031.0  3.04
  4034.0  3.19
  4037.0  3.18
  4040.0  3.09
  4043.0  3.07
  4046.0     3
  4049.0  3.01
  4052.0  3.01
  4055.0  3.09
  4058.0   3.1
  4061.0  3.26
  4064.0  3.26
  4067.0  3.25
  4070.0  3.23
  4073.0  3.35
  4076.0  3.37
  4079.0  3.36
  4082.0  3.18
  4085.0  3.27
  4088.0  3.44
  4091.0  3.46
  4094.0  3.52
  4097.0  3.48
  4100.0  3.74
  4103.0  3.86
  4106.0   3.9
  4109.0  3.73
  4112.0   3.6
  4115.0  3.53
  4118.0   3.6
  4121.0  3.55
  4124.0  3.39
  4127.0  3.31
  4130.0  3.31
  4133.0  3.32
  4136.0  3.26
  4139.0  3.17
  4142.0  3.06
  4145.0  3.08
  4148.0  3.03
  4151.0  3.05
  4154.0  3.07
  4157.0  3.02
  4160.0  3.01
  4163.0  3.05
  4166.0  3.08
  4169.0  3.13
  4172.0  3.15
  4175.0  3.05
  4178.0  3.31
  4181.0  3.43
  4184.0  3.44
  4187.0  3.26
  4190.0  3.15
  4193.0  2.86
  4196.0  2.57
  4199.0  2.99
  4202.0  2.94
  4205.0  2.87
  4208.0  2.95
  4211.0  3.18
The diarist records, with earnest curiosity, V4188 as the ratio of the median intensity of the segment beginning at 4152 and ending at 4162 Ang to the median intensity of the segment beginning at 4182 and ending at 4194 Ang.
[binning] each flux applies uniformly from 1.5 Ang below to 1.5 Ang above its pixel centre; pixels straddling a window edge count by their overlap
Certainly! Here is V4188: 0.94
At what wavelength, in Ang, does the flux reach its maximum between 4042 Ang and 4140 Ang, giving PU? 4106.0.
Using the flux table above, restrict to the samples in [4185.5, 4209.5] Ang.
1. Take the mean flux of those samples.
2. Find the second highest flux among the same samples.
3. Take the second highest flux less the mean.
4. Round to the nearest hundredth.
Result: 0.20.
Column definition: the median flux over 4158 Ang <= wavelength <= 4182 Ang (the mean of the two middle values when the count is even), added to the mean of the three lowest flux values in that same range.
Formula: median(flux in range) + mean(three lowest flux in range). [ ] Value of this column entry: 6.14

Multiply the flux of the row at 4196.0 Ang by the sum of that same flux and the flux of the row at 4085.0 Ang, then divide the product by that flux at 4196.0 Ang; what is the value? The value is 5.8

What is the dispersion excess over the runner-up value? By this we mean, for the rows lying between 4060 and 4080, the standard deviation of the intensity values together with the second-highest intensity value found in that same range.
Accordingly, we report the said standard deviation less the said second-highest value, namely -3.30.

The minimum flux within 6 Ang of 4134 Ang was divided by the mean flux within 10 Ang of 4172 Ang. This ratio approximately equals 1.00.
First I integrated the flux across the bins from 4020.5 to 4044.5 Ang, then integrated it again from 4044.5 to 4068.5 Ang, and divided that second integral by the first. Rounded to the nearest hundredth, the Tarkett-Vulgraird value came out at 1.00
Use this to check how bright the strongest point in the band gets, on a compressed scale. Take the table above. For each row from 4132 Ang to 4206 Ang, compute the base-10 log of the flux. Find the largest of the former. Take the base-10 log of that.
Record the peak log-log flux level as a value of -0.27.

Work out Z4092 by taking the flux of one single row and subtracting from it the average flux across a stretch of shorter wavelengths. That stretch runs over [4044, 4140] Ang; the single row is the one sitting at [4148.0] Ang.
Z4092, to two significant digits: -0.34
